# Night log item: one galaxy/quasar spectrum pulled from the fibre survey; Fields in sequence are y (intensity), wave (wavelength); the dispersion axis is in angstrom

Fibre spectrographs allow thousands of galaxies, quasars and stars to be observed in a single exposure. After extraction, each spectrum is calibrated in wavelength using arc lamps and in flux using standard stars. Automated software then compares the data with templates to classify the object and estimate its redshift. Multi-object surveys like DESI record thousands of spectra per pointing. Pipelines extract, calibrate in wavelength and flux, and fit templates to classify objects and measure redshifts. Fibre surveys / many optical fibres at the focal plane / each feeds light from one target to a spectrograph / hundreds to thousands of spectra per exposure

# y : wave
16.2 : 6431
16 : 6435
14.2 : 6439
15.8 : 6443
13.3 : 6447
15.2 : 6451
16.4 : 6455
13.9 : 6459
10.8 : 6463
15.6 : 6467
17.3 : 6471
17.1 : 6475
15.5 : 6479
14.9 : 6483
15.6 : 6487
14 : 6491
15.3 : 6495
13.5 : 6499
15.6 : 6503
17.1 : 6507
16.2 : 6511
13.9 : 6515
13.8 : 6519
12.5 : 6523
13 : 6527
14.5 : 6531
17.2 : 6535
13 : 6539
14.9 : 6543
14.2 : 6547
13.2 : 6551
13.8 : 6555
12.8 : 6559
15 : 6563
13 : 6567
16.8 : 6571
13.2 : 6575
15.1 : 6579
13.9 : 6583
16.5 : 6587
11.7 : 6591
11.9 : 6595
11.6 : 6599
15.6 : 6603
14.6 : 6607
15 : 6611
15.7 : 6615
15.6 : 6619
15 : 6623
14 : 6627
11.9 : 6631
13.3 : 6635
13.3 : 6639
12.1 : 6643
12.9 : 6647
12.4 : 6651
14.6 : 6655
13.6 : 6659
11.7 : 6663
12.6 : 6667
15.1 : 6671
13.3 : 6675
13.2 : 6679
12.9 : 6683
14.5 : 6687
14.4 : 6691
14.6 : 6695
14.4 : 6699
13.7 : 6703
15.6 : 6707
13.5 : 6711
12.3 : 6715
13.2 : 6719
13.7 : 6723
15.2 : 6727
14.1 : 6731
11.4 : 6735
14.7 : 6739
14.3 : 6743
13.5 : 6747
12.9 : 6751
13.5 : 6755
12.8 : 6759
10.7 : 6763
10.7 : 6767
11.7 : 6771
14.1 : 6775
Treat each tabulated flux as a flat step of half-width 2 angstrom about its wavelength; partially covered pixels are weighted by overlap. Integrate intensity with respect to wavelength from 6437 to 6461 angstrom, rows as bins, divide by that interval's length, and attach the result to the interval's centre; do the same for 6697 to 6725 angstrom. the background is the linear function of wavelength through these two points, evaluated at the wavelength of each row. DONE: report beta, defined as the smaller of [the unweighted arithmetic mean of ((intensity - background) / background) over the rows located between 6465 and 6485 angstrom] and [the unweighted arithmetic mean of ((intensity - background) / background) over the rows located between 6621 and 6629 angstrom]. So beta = 0.03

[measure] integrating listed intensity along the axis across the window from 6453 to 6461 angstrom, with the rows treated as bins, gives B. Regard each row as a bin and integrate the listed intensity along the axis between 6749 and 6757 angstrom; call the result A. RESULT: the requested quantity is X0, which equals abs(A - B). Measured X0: 16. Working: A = 106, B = 121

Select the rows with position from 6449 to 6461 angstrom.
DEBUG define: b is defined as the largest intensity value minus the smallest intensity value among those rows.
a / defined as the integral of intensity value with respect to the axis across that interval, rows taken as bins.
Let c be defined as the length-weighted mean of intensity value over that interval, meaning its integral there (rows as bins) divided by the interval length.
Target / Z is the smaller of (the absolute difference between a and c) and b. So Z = 2.5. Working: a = 182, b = 2.5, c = 15.2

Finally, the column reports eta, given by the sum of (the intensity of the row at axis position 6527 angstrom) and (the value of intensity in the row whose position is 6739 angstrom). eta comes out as 27.7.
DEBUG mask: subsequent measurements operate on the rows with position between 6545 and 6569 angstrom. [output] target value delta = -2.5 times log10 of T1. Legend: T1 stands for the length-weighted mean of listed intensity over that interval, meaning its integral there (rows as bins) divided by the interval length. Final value -2.84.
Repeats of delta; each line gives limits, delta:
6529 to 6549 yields -2.92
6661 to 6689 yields -2.81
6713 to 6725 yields -2.79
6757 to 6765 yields -2.68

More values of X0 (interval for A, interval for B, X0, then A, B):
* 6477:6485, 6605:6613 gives 3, 122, 118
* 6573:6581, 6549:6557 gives 5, 113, 108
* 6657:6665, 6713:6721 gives 1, 101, 102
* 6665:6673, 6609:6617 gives 12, 111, 123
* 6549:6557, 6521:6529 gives 6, 108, 102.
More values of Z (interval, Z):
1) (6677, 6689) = 1.6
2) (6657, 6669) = 1.9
